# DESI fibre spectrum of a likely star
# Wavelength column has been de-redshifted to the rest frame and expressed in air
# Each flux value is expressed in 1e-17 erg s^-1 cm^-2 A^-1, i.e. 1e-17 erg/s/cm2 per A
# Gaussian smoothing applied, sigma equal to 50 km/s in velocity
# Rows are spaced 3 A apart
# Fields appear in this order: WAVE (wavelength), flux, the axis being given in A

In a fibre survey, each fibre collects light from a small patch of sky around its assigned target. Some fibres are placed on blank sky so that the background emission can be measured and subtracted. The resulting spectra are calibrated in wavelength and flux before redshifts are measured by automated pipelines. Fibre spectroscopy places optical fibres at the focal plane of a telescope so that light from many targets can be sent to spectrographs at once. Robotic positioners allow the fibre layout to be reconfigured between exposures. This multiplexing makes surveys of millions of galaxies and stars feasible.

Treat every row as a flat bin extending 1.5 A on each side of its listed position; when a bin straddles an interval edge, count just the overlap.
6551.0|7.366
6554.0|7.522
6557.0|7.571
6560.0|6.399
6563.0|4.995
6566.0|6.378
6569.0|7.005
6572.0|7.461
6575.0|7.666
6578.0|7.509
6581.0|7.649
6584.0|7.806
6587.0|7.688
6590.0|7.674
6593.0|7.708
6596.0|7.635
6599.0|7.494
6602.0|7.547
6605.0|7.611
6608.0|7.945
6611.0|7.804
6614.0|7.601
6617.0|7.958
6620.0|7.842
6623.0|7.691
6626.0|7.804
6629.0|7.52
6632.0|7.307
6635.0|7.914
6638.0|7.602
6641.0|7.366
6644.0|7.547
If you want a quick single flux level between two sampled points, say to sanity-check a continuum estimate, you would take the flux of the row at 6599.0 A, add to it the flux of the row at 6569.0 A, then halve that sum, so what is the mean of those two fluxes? 7.25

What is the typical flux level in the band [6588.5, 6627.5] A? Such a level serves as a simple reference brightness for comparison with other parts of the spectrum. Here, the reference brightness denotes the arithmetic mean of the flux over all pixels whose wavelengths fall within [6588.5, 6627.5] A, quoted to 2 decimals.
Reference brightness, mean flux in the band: 7.72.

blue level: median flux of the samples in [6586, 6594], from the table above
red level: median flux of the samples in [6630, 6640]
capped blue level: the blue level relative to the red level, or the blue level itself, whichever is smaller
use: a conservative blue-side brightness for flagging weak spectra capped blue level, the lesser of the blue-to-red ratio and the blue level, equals 1.01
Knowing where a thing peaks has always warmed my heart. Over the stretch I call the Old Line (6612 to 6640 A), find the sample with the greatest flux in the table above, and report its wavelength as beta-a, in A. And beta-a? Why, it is 6617.0 A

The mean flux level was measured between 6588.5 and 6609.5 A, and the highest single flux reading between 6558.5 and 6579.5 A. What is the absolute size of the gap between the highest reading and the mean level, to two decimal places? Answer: 0.01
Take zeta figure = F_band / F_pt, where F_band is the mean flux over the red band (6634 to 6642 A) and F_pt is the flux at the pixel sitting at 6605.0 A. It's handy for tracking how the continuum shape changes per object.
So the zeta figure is 1.002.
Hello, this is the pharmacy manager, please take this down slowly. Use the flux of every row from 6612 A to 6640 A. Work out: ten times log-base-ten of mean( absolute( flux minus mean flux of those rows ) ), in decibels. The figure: -7.8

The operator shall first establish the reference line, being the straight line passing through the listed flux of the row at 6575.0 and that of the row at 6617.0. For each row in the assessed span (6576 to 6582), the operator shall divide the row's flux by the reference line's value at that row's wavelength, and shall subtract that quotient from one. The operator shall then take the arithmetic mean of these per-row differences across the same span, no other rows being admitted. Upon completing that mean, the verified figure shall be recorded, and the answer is 0.015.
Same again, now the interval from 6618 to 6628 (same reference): 0.028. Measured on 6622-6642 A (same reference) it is 0.057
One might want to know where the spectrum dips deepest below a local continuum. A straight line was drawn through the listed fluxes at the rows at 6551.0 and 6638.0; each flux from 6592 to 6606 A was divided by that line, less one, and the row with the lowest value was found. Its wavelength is 6599.0 A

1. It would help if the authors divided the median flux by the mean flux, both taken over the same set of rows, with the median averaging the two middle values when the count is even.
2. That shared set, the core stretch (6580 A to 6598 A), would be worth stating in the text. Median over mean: 1.00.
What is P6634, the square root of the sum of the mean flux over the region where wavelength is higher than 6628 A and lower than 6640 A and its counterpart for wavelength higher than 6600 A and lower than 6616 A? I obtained 3.91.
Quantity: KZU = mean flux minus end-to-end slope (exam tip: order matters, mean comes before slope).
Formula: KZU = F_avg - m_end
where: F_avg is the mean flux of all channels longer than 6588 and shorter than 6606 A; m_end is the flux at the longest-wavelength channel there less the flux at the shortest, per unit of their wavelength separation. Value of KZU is 7.62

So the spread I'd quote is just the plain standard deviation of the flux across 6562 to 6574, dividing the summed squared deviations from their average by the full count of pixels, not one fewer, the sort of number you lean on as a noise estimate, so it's 0.929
